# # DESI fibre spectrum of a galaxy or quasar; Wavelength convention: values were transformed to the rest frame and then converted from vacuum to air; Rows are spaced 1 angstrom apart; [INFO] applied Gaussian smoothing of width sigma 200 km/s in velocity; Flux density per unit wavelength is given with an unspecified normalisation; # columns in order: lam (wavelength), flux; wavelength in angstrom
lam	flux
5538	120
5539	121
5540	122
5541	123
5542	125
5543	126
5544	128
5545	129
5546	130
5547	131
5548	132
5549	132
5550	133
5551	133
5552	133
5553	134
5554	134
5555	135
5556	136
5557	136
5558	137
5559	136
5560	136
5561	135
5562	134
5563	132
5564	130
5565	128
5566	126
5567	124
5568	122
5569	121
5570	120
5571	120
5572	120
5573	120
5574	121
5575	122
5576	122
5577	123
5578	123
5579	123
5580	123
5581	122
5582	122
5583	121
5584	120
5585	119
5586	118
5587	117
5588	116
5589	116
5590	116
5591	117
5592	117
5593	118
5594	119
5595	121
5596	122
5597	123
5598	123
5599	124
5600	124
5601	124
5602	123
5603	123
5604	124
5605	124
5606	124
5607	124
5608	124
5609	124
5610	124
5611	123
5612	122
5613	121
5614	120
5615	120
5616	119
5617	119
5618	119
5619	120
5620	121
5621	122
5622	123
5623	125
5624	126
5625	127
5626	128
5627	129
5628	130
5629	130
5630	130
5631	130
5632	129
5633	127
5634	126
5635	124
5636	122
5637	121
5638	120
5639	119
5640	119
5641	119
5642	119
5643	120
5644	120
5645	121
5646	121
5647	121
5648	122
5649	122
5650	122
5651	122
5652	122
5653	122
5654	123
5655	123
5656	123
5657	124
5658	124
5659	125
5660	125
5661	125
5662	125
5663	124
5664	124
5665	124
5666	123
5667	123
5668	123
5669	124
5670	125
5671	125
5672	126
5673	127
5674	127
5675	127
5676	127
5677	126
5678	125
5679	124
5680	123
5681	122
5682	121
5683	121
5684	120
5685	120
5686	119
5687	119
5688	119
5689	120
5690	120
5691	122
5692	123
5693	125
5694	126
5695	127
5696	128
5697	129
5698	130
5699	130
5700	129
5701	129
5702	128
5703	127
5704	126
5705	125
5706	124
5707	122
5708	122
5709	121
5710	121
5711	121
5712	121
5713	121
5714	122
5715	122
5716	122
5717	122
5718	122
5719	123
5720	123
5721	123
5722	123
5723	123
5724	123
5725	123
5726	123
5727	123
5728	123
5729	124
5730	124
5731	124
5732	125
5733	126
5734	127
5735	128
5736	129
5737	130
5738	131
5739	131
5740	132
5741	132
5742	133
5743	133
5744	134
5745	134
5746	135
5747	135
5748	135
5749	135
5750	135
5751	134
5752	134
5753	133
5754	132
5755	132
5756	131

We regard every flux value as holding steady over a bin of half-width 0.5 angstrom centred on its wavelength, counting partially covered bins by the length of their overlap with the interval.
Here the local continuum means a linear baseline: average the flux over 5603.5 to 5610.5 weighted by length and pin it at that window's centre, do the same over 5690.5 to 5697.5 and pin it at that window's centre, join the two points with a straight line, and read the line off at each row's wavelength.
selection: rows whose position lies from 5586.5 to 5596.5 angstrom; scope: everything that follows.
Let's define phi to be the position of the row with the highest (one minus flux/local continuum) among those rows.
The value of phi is 5590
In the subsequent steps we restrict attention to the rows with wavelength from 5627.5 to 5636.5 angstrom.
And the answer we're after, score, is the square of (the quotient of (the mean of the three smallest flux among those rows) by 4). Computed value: 961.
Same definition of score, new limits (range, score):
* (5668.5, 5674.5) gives 971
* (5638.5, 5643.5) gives 885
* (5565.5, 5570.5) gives 915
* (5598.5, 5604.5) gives 951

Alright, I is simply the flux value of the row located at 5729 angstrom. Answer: 124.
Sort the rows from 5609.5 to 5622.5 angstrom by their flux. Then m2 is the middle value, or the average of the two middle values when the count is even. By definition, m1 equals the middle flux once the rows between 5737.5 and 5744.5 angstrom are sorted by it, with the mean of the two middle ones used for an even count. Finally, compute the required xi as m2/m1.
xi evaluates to 0.92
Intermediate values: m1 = 132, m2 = 121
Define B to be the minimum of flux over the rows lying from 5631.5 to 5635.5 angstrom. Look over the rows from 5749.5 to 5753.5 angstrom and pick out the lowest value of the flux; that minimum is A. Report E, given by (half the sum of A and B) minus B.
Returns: 4.5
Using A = 133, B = 124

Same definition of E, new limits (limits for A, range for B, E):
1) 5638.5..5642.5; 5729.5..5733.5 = -2.5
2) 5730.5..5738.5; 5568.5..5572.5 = 2.0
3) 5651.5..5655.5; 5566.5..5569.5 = 0.5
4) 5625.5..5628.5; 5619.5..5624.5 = 3.5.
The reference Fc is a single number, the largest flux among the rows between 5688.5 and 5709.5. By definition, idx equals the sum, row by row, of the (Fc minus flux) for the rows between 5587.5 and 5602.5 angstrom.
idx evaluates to 147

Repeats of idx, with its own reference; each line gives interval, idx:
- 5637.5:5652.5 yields 141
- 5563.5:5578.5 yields 108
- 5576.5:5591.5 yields 154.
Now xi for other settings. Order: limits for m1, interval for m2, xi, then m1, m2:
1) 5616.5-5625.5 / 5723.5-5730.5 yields 1.01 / 122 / 123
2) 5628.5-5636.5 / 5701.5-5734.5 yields 0.96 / 128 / 123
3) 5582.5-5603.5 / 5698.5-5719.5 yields 1.02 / 120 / 122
